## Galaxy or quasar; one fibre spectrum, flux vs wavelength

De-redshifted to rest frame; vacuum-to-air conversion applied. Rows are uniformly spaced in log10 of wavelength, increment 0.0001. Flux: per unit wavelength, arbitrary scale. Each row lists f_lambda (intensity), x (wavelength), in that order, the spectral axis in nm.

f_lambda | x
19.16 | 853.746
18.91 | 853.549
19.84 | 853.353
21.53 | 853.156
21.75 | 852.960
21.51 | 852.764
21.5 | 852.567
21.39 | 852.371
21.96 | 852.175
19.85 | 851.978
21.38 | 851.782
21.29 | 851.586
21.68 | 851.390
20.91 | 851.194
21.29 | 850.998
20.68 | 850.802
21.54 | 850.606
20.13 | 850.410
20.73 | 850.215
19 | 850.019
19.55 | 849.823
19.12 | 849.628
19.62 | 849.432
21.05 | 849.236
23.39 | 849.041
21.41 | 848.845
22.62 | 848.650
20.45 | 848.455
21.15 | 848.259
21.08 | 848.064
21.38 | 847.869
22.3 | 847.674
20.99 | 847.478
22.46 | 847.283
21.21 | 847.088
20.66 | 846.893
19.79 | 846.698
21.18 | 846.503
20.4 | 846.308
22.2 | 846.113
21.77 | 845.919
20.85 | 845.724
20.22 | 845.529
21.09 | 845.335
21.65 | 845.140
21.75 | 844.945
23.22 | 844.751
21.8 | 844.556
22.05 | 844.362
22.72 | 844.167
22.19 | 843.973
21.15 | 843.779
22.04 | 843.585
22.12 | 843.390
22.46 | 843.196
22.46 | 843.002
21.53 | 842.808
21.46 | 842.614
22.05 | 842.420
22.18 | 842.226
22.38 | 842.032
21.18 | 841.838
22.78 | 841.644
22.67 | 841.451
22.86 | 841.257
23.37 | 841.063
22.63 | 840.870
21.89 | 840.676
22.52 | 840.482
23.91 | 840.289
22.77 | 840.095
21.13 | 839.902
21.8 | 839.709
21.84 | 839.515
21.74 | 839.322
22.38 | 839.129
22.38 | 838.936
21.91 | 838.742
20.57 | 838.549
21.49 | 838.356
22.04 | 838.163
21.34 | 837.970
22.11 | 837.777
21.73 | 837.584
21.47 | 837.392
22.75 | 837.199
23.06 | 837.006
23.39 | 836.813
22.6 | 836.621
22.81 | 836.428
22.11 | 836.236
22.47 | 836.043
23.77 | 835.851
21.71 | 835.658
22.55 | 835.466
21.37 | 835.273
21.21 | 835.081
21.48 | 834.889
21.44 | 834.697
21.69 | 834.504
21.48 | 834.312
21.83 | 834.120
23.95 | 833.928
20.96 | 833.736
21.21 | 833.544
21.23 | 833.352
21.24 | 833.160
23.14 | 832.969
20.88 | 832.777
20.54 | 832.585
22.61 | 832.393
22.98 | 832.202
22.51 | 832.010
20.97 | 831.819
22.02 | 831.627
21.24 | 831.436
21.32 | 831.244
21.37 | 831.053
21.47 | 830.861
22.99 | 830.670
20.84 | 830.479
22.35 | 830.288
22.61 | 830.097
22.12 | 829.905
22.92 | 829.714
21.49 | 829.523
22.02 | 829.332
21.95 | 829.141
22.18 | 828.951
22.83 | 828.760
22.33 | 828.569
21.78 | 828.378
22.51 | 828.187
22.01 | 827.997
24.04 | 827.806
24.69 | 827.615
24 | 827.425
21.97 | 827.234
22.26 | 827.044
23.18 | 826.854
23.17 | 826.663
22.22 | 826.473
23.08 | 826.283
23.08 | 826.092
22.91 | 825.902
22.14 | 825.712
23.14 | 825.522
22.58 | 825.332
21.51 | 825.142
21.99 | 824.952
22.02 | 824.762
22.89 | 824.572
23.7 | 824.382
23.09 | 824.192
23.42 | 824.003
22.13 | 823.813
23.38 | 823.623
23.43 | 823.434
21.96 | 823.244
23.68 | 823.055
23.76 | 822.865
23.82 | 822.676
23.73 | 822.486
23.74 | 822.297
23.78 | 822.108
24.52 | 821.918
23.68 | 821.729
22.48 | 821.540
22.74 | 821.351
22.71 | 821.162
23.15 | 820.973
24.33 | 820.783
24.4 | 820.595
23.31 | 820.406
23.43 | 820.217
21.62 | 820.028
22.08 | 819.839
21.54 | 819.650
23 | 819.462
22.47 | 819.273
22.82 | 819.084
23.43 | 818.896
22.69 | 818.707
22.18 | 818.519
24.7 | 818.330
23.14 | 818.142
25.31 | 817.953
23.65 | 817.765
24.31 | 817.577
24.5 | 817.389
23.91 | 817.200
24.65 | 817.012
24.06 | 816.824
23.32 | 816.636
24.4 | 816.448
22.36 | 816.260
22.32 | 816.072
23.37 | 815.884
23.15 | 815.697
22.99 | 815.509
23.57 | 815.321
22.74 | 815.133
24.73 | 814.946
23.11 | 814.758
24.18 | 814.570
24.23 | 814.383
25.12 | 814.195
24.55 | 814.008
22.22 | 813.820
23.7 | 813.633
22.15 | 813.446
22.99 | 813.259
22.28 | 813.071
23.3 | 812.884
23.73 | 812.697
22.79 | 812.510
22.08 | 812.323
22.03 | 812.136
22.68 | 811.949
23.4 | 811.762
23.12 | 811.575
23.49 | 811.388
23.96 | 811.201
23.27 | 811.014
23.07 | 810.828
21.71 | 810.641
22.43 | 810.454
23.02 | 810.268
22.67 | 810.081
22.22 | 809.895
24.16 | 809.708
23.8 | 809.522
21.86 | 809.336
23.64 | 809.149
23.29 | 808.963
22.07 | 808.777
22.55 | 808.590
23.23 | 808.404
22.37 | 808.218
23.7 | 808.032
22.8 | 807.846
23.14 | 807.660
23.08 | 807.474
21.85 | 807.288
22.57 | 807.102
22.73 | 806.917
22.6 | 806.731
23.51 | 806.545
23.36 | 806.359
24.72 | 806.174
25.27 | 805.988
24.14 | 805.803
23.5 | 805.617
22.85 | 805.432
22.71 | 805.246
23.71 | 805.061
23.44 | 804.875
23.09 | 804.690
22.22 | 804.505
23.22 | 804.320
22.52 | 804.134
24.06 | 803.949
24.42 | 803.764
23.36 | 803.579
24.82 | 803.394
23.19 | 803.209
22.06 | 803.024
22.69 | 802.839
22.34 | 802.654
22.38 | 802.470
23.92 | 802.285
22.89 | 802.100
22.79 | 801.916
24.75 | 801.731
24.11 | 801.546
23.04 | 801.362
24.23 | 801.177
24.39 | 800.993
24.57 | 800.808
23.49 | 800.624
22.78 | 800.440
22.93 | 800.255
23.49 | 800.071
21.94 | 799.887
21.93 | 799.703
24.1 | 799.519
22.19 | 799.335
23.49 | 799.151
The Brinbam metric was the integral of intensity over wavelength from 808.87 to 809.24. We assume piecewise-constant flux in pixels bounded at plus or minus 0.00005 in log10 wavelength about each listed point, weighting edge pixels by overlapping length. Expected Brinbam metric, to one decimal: 8.7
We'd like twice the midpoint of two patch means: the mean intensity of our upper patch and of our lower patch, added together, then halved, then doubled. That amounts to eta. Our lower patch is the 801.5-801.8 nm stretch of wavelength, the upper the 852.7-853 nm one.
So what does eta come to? 46.1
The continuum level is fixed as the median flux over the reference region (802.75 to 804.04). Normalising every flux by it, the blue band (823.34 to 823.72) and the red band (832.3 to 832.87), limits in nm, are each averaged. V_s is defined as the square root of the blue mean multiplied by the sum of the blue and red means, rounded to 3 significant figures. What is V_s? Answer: 1.39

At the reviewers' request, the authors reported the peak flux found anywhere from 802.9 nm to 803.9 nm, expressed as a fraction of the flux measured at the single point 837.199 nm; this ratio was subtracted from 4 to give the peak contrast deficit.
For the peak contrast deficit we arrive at 2.91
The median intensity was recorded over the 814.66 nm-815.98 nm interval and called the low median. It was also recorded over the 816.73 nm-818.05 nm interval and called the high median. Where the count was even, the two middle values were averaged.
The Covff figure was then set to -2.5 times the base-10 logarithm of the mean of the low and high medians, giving -3.44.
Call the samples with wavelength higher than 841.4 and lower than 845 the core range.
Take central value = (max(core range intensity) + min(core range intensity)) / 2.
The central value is 22.2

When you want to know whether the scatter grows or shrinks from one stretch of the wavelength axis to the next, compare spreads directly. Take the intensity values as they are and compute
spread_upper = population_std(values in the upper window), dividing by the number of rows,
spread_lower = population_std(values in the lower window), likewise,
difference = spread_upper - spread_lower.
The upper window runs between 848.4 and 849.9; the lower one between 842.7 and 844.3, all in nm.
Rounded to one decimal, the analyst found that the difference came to 0.9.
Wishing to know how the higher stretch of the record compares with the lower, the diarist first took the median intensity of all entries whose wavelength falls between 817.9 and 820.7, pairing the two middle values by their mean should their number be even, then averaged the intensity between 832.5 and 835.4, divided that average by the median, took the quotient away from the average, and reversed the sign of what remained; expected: -20.6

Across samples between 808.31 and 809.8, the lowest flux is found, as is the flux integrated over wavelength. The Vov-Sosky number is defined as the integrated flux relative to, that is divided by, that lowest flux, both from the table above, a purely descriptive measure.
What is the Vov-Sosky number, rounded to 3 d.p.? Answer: 1.573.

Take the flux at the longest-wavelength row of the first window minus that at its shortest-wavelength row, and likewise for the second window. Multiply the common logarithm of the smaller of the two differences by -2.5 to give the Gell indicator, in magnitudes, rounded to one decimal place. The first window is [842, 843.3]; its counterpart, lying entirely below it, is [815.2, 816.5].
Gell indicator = 2.7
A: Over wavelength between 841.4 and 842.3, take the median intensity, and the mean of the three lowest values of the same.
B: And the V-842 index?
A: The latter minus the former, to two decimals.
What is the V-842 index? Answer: -0.47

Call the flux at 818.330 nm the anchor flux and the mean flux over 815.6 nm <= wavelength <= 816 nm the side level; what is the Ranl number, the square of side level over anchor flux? 0.89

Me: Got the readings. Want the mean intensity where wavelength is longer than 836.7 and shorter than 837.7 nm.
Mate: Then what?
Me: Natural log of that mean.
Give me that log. 3.11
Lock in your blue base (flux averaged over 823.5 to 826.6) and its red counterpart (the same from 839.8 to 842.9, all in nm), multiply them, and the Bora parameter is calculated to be 507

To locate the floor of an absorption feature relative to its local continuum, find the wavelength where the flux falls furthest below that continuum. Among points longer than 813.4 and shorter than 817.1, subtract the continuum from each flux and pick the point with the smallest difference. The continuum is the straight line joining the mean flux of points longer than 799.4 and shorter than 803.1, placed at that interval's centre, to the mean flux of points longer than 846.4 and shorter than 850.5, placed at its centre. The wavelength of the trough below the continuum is 813.446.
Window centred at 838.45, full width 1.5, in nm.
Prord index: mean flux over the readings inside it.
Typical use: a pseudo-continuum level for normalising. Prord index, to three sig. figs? 21.8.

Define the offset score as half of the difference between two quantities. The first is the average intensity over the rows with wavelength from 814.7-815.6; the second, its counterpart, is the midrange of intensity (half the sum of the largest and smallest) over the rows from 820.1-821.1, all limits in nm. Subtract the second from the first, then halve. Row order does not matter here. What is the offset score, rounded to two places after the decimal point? -0.17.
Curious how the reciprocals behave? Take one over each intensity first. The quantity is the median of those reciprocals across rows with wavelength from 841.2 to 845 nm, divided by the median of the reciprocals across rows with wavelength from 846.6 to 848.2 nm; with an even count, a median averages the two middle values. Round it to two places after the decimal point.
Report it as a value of 0.95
